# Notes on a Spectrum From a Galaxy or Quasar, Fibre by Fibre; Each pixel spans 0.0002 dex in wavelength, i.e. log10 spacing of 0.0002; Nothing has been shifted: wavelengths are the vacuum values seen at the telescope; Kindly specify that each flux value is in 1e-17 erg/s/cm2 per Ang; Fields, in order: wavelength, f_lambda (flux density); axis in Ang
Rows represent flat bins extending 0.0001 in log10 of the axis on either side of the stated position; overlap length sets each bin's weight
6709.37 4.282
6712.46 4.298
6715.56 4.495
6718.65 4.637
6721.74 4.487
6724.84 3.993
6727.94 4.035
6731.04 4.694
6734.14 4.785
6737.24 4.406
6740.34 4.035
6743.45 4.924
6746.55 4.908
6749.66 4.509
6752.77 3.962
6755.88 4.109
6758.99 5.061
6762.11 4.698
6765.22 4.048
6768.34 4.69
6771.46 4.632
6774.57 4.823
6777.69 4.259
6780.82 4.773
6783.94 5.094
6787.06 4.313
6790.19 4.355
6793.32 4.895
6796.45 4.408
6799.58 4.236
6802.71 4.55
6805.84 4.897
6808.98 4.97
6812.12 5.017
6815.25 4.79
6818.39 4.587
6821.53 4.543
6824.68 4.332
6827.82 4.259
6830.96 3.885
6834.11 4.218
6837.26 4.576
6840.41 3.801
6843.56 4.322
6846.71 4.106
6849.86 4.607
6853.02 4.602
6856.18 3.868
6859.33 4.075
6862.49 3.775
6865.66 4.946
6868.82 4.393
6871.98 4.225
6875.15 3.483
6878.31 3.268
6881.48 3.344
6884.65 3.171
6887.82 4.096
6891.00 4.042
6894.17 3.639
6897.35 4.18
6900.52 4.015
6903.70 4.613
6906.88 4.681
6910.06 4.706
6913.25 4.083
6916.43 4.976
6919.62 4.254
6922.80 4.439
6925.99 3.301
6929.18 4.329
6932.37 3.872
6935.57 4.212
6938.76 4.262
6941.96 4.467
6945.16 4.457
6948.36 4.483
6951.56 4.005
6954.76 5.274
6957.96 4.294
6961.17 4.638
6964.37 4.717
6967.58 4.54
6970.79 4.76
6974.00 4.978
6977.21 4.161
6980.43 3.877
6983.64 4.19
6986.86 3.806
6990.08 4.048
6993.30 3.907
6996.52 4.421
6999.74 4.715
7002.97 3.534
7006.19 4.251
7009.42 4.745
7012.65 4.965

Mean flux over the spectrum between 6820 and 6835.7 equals 4.25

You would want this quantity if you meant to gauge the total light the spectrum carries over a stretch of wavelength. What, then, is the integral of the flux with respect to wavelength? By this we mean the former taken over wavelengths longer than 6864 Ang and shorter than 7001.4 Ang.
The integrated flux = 582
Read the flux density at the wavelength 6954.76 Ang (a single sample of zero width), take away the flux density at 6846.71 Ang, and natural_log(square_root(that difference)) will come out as 0.08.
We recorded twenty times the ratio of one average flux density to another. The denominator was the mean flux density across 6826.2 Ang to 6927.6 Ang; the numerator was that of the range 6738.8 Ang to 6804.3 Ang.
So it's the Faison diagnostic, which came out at 22.0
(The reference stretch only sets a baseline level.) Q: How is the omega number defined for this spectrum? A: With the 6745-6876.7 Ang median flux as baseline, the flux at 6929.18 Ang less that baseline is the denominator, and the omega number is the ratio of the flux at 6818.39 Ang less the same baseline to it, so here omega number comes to -1.0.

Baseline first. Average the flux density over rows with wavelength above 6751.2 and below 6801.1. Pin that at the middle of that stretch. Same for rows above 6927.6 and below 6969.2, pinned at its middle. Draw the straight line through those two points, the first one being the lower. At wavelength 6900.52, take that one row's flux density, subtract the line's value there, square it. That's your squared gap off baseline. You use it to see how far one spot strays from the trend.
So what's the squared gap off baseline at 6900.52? 0.19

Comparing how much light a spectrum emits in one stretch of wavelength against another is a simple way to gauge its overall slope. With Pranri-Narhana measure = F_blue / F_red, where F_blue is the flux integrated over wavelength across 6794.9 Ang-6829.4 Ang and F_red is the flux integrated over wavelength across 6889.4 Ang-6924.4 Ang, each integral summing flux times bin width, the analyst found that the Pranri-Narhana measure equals 1.05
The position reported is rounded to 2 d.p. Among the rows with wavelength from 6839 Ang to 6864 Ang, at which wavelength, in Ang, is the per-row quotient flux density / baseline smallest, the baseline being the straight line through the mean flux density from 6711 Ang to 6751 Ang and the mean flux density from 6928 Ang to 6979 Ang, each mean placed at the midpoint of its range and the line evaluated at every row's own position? 6862.49 Ang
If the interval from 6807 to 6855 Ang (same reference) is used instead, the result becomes 6840.41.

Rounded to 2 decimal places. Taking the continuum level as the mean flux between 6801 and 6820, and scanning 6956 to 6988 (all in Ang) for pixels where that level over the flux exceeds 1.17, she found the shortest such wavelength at 6980.43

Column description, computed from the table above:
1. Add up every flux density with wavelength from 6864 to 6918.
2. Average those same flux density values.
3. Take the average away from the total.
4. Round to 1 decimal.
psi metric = 65.8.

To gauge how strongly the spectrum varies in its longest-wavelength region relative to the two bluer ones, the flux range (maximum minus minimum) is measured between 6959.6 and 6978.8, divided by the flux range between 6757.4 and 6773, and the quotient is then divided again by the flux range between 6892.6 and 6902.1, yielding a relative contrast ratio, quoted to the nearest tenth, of 1.5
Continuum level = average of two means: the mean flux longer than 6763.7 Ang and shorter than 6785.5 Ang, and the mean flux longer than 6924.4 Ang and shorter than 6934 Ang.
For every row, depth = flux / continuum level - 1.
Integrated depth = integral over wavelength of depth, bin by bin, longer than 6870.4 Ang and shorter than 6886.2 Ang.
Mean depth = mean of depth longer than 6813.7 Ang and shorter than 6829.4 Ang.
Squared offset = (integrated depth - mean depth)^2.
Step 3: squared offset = 7.8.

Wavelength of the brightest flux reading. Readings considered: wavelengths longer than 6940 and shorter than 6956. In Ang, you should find 6954.76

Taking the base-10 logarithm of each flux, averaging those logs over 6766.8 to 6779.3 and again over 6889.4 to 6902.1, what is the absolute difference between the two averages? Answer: 0.064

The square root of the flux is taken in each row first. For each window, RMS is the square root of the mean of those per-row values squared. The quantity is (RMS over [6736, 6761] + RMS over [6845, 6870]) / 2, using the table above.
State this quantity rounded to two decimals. 2.10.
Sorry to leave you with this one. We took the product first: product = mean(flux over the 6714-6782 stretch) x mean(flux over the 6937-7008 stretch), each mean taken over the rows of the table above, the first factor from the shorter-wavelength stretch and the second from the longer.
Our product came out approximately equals 19.6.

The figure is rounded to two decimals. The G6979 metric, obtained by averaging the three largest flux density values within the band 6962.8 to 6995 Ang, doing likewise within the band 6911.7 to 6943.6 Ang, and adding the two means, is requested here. 9.45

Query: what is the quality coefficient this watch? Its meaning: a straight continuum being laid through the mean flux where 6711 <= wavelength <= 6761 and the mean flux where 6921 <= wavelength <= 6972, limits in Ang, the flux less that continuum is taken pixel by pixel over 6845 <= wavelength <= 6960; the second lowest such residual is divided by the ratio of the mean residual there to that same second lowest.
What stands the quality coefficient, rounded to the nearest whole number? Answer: -6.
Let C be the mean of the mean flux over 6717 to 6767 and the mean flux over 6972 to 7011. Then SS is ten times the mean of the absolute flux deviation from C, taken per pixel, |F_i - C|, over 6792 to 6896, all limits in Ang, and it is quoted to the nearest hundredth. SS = 4.04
